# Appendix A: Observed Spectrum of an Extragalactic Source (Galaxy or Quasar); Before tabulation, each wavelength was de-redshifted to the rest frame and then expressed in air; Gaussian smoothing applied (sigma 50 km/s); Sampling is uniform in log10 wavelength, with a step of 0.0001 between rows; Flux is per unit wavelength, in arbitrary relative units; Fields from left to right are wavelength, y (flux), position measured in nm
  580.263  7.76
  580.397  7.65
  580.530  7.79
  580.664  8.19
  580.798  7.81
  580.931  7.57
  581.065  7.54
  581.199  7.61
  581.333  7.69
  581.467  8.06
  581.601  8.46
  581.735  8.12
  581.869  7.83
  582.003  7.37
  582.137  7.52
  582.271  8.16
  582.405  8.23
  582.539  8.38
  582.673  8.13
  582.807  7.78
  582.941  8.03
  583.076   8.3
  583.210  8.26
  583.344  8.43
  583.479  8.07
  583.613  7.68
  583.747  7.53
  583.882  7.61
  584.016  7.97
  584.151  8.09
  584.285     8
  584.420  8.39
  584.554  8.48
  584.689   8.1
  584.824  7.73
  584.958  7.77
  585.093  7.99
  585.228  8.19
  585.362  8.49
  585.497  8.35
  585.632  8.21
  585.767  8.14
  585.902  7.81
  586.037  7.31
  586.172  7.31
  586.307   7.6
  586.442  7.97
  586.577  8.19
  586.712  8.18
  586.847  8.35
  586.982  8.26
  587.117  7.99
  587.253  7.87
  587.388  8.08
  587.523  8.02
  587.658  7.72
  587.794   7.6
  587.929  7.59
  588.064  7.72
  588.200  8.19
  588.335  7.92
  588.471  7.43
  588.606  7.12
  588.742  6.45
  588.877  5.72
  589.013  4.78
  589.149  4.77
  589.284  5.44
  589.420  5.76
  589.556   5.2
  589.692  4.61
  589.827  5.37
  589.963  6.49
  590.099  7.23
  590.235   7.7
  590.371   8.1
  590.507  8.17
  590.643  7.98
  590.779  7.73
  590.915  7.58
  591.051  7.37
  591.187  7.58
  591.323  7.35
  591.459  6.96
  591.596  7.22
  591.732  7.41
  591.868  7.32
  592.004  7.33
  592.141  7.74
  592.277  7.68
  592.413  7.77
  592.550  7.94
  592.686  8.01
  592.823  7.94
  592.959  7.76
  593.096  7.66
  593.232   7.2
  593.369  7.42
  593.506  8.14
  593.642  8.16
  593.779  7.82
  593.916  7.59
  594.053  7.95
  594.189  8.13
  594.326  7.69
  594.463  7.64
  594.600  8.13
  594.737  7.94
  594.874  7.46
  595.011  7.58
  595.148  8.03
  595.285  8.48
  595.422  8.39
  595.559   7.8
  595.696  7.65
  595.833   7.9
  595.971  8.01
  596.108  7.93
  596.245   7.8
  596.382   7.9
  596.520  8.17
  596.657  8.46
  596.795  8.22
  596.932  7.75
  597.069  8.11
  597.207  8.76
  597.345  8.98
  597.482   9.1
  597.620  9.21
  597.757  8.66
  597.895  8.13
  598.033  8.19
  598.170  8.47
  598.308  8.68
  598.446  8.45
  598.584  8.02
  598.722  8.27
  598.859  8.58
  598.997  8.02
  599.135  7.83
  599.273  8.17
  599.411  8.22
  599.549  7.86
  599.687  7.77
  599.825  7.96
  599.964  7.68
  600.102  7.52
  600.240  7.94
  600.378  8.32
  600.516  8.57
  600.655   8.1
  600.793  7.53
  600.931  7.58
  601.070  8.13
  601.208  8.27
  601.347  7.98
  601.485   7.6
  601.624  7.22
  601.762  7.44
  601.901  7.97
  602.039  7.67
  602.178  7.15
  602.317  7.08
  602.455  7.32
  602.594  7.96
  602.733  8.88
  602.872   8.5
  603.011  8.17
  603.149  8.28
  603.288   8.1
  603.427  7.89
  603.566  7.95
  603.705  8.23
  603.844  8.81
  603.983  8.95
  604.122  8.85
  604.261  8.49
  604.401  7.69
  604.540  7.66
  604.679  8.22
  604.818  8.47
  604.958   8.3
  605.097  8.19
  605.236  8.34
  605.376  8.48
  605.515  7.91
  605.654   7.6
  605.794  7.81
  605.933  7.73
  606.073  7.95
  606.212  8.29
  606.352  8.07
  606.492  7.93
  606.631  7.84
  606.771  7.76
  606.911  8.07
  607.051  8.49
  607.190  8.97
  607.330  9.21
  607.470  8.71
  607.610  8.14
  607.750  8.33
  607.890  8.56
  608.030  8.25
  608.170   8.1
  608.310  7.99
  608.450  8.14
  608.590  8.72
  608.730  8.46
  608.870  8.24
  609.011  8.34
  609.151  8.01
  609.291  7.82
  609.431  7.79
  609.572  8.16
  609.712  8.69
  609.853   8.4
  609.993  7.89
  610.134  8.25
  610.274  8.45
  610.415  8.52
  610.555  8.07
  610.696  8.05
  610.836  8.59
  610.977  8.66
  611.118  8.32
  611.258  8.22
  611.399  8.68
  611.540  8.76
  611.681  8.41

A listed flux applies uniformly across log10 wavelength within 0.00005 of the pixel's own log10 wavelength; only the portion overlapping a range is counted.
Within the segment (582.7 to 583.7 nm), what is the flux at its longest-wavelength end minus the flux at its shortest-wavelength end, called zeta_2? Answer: -0.1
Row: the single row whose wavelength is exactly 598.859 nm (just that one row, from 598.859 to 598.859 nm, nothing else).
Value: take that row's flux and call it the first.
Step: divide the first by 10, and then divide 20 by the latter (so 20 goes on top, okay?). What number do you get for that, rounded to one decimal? 23.3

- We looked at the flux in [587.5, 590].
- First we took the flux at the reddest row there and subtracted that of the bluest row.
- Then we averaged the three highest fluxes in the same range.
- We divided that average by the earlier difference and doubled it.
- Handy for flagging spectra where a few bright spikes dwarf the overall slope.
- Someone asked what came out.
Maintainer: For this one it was -11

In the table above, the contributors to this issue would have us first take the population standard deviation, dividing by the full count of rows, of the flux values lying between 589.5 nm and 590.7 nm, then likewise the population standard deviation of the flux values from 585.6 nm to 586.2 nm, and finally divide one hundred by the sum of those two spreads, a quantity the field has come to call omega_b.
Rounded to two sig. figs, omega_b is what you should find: 59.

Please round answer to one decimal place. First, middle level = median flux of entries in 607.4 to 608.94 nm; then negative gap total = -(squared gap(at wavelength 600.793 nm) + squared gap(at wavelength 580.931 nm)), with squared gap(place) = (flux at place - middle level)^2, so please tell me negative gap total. -1.0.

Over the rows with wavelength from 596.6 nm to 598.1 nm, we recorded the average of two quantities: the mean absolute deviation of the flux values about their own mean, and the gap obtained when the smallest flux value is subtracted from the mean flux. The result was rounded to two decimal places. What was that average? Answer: 0.58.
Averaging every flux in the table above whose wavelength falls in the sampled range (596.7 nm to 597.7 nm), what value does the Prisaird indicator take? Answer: 8.59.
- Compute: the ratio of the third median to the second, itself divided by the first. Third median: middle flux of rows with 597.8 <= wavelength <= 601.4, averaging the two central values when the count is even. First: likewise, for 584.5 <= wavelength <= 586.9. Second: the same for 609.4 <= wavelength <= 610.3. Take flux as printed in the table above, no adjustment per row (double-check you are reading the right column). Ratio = 0.121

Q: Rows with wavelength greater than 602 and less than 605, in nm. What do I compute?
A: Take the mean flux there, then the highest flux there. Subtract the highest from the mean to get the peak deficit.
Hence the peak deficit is -0.83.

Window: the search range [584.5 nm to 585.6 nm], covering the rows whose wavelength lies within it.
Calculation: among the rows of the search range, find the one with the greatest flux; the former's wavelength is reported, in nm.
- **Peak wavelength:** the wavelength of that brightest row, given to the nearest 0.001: 585.362 nm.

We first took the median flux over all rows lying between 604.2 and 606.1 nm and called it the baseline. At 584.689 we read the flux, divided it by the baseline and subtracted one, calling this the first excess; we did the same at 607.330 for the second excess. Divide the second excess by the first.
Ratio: 38.0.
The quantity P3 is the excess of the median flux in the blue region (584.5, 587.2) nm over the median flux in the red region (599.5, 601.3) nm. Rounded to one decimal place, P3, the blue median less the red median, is 0.2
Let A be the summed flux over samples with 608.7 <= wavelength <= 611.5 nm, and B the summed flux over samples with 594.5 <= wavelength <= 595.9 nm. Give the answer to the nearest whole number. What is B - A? -86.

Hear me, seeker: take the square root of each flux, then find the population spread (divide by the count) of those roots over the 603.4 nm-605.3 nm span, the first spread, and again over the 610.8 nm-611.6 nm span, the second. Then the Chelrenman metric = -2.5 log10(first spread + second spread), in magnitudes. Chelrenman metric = 2.48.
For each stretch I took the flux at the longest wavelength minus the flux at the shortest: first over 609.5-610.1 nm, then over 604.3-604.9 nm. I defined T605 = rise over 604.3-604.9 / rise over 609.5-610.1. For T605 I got -2.9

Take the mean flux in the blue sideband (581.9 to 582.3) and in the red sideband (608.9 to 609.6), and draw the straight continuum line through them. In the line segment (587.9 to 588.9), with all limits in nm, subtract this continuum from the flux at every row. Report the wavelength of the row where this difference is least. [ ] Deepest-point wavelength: 588.877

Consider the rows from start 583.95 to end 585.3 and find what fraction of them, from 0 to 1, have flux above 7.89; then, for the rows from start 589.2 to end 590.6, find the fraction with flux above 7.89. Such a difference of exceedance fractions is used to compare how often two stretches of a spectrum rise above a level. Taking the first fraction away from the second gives -0.6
